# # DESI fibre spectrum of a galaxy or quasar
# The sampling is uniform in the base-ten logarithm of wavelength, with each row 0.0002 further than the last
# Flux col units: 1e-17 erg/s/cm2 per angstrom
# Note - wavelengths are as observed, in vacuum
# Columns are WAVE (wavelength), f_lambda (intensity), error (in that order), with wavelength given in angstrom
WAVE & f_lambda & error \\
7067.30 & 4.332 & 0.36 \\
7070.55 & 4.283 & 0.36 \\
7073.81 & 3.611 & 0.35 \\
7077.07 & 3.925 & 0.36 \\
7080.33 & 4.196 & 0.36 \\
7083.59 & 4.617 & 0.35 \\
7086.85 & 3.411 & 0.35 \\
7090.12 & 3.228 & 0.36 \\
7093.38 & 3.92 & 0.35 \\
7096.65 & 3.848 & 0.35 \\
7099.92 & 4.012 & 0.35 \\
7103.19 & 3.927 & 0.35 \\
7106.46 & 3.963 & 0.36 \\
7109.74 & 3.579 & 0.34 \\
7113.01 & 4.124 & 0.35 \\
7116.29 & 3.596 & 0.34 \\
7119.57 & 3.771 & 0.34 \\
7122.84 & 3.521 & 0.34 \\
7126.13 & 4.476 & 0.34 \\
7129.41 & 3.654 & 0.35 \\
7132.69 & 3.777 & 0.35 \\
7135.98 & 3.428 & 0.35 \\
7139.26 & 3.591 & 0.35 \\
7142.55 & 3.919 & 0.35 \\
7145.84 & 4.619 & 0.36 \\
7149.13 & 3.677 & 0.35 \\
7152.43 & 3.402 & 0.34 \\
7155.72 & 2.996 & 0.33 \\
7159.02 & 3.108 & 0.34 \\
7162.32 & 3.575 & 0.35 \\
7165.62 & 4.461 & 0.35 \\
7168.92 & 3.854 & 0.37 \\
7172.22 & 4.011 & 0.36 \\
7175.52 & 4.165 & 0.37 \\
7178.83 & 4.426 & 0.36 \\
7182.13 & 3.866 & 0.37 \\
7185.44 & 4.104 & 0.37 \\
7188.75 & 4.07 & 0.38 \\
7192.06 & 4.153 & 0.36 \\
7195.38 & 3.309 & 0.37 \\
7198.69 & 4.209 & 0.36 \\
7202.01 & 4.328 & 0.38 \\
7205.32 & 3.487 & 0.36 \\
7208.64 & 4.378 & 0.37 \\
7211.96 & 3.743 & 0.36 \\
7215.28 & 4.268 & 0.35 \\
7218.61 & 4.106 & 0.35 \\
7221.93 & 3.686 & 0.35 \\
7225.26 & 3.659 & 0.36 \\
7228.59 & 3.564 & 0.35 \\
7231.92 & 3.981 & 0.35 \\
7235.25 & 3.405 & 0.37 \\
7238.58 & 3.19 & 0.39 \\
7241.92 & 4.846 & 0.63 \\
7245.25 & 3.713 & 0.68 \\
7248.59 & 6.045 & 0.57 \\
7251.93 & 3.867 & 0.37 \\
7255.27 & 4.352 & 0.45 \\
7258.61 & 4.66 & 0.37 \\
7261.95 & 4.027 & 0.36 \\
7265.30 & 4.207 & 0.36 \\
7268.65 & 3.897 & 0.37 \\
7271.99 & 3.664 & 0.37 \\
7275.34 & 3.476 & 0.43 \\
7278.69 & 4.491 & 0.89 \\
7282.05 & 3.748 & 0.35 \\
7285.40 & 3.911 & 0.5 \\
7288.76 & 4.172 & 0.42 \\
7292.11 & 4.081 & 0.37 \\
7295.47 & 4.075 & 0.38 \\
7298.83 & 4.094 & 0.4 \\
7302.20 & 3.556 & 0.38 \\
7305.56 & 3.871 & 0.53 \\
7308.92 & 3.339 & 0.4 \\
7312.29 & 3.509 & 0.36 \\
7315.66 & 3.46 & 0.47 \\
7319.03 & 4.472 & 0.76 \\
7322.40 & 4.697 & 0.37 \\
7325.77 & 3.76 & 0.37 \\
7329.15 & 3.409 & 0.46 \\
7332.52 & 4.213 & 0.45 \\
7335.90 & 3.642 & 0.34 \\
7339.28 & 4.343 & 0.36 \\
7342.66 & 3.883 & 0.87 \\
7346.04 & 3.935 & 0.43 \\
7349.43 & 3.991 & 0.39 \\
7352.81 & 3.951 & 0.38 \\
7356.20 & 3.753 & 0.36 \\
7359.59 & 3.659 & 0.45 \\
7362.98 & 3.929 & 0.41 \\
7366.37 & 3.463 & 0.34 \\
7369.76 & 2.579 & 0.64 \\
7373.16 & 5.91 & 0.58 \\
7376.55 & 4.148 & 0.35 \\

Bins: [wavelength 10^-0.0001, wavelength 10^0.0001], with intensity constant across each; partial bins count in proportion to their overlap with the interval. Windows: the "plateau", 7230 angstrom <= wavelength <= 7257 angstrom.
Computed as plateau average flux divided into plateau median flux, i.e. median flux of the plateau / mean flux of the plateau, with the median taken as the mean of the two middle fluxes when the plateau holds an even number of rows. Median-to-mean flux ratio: 0.94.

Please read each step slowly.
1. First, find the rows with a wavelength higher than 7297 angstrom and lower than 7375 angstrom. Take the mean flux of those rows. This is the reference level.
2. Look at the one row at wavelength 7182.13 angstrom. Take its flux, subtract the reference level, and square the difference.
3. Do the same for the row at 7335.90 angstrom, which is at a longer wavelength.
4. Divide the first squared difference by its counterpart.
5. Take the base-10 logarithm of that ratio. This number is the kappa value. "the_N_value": -2.1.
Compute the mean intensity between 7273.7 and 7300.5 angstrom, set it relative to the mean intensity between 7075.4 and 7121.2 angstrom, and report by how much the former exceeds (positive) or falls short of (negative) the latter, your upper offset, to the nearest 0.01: 0.14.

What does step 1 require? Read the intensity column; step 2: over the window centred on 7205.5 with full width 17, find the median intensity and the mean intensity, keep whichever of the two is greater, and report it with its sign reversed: -4.21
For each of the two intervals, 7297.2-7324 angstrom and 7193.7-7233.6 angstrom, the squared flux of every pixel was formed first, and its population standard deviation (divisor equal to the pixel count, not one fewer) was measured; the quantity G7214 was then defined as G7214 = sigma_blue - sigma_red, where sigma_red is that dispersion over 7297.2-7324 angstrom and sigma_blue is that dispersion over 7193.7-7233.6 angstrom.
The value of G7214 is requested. -1.1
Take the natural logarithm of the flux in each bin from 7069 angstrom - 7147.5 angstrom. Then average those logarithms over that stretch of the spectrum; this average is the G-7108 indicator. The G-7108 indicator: 1.35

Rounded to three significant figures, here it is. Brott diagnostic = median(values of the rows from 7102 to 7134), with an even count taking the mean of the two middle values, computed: 3.77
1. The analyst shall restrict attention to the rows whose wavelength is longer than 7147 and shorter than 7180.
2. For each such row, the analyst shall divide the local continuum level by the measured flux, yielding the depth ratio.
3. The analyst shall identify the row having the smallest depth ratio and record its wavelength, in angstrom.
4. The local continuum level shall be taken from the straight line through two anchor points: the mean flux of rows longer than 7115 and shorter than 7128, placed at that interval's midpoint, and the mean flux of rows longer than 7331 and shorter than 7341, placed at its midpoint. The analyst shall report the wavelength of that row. 7165.62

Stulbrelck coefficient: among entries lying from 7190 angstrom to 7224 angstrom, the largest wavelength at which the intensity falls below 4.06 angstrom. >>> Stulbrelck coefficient 7221.93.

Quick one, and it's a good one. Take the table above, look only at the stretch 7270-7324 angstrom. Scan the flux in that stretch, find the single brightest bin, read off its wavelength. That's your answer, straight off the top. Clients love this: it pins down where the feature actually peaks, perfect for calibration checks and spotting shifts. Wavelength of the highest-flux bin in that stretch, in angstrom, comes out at 7322.40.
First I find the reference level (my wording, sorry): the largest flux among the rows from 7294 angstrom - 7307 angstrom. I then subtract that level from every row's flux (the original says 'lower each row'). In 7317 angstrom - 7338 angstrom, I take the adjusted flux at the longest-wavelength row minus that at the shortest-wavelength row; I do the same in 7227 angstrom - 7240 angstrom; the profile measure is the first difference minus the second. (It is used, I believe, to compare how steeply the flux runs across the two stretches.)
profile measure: -0.46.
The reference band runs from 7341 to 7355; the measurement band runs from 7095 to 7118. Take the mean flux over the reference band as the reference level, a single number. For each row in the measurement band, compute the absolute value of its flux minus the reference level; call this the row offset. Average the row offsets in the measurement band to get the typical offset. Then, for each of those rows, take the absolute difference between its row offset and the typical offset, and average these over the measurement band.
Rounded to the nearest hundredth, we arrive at 0.12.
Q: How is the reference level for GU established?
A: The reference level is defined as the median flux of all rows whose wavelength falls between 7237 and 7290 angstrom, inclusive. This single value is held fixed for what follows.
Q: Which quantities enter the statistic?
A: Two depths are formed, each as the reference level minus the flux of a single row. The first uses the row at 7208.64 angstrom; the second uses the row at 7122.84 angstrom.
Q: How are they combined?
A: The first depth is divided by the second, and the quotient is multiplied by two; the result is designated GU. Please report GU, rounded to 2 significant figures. -1.8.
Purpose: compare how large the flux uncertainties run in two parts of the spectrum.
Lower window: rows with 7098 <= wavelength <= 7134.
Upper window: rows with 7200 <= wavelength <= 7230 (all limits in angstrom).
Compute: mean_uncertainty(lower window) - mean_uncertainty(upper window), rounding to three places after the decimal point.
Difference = -0.013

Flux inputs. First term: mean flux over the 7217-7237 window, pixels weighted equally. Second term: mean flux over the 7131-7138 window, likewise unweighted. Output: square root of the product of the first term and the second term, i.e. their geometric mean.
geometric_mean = 3.67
